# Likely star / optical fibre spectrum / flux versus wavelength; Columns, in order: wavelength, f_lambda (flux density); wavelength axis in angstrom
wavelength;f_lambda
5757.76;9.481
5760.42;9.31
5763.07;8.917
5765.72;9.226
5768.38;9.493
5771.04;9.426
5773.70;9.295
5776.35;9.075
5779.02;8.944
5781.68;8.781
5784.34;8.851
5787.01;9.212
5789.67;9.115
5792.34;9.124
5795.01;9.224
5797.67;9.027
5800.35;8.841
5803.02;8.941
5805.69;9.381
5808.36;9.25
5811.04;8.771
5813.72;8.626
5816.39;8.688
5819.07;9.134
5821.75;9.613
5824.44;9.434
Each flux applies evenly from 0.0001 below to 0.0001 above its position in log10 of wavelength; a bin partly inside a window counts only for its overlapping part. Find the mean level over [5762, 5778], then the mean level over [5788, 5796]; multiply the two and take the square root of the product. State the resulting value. 9.20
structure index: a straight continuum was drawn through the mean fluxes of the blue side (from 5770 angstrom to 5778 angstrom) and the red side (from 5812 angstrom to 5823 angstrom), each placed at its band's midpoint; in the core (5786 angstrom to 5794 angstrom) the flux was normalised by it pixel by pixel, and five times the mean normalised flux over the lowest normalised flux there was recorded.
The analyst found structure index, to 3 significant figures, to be 5.02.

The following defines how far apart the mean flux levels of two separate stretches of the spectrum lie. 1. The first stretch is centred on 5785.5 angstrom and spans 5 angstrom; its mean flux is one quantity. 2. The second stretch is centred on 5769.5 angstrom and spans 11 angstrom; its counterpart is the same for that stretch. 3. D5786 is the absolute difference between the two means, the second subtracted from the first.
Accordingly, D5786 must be 0.33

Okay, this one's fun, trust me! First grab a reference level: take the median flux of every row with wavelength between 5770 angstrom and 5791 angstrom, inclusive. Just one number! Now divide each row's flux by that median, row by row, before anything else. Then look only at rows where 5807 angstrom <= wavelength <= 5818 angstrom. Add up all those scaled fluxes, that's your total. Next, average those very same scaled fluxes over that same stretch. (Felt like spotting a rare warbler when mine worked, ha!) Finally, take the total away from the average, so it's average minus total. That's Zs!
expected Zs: -2.91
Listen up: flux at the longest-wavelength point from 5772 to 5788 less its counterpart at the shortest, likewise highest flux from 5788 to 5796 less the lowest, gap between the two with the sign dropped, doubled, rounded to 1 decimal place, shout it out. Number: 0.4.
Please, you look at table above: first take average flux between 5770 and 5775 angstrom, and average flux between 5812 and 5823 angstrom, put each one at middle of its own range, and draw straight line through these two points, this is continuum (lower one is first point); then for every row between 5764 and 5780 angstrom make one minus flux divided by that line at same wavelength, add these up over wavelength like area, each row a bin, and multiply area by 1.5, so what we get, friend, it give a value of 0.30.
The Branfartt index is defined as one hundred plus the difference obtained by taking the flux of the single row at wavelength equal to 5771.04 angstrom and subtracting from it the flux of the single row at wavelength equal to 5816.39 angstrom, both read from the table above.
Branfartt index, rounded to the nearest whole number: 101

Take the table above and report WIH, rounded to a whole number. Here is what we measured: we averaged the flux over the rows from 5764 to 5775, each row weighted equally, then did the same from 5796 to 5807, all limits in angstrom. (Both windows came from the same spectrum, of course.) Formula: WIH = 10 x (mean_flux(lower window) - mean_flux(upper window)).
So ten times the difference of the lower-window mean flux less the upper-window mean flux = 3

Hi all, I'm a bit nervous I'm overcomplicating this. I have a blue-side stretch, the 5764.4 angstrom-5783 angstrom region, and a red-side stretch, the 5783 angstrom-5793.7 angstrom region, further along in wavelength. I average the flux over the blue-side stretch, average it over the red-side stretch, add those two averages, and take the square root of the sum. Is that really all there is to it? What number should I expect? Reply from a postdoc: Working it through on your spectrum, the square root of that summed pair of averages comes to 4.27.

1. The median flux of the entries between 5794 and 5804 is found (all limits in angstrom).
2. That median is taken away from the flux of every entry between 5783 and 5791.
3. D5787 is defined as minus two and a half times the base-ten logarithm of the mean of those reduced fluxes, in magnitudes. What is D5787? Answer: 2.8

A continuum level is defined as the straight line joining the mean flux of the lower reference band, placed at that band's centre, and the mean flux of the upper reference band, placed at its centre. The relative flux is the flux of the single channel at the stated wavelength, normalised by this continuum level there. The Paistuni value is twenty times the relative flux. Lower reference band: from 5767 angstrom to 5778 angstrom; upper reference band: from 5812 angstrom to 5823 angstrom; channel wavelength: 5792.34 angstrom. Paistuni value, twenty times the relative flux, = 19.9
